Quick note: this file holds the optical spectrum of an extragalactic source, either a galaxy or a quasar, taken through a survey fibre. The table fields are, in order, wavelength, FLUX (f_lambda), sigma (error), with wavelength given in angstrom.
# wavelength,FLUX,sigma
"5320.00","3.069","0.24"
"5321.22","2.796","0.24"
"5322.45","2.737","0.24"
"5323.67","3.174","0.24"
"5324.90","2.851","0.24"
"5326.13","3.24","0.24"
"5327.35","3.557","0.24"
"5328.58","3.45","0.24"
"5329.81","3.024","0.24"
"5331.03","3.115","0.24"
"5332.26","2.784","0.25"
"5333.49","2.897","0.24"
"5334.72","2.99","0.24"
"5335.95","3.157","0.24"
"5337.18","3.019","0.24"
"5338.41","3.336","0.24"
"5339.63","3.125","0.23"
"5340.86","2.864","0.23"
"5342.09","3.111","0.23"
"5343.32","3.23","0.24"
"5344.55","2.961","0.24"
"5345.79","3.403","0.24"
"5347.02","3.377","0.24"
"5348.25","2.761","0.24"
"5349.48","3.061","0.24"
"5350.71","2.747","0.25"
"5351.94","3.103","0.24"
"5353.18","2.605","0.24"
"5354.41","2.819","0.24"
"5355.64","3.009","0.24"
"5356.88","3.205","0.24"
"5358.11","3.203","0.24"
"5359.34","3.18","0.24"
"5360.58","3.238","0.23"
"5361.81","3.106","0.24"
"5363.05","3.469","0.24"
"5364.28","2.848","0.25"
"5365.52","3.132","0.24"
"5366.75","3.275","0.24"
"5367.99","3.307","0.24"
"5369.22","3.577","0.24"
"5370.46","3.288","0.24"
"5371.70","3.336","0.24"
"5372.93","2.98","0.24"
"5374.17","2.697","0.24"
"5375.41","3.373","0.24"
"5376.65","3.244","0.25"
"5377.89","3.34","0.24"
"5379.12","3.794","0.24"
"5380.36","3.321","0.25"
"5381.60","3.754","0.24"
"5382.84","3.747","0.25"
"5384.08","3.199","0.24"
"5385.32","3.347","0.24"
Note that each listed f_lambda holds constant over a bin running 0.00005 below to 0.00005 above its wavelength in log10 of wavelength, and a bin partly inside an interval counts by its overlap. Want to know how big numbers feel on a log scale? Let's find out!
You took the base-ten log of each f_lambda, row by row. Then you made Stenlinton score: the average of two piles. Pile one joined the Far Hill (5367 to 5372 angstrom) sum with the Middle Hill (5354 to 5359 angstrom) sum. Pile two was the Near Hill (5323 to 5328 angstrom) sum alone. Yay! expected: 3.04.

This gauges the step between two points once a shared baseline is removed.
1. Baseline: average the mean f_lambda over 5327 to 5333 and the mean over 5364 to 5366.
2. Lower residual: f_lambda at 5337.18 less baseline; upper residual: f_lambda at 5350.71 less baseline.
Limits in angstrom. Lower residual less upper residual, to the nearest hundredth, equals 0.27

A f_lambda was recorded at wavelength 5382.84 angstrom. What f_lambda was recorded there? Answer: 3.747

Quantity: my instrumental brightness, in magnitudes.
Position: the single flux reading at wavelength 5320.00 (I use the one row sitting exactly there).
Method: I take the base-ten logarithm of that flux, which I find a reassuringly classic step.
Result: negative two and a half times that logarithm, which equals -1.22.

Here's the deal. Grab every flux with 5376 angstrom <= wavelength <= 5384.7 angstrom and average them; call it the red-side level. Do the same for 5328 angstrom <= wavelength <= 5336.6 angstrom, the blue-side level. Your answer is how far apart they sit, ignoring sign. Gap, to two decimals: 0.43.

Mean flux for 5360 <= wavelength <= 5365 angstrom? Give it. 3.2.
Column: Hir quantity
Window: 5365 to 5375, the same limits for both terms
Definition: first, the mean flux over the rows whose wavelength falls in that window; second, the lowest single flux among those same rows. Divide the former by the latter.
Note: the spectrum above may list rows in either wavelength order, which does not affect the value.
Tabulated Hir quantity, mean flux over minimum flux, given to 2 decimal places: 1.19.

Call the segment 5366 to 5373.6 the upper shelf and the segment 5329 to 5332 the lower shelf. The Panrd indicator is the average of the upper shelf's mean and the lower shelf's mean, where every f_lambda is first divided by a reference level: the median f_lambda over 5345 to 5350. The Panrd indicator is 0.99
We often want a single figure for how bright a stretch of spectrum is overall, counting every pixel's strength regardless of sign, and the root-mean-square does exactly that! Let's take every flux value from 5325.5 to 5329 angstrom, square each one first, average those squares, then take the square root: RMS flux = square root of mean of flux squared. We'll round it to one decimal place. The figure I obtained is 3.4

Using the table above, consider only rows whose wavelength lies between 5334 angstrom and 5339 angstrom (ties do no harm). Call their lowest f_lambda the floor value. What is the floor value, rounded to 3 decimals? 2.990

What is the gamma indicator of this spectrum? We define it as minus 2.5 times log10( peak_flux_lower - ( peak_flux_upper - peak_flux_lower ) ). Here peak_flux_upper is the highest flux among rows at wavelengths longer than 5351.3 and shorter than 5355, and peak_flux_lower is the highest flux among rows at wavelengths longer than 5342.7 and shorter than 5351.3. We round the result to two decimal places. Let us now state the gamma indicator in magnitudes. -1.42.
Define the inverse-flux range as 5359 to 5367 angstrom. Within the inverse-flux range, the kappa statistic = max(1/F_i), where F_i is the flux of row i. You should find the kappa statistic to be 0.351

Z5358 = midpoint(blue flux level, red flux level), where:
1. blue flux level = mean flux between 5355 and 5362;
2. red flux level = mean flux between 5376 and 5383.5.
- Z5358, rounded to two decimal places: 3.35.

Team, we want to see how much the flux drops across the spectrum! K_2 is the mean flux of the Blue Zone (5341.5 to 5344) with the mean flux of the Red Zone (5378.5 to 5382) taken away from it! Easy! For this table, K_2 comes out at -0.45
